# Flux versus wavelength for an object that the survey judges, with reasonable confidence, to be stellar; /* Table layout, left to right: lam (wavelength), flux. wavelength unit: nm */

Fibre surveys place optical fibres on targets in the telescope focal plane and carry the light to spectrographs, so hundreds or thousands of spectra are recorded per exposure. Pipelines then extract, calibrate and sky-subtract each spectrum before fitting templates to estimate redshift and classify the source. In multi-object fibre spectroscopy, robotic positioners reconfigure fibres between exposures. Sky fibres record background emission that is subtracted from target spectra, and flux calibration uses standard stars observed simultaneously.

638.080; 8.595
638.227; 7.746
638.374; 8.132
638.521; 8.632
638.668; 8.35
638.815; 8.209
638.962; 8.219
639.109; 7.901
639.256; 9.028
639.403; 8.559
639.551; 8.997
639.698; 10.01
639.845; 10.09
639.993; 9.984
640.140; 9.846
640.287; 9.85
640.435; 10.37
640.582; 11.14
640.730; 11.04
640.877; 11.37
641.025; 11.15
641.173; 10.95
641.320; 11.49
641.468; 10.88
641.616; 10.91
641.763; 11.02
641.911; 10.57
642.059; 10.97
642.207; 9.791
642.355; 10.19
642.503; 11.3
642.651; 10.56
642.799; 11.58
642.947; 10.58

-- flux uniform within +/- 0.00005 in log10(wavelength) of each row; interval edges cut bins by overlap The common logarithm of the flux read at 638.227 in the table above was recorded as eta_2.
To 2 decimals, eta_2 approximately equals 0.89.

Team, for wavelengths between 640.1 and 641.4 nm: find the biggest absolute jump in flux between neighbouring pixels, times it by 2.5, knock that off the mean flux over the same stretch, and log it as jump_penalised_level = 8.9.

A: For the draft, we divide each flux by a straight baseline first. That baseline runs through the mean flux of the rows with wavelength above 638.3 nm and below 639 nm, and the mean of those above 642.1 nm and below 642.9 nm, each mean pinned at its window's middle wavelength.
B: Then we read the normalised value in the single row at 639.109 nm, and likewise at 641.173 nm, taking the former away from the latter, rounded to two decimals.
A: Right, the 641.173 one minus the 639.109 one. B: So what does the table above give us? 0.19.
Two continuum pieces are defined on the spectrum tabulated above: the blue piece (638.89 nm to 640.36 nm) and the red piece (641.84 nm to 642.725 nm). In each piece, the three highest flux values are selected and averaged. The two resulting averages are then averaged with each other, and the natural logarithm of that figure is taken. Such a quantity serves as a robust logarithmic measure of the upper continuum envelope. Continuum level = 2.35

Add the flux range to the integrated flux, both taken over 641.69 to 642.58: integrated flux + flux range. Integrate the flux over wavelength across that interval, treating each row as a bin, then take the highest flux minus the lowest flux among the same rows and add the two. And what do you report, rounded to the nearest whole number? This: 11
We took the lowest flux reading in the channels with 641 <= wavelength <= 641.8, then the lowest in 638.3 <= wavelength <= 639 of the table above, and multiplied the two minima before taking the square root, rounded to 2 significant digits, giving 9.4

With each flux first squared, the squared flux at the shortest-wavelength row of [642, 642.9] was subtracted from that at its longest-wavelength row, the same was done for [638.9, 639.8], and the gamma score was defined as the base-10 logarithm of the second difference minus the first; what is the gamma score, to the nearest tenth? 1.3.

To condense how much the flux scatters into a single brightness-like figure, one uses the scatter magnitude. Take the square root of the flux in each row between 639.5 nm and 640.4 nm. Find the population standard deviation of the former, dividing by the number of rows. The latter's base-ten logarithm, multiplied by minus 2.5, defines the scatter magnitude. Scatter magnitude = 3.1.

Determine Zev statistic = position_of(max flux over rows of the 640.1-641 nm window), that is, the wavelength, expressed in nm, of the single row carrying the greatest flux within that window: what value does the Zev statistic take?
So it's 640.877 nm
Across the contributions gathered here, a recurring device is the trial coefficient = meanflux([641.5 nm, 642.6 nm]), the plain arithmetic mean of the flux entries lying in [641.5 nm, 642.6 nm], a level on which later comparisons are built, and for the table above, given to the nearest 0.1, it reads 10.7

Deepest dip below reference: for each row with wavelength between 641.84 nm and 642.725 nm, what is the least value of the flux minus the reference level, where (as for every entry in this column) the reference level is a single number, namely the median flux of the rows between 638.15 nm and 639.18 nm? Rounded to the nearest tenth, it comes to 1.6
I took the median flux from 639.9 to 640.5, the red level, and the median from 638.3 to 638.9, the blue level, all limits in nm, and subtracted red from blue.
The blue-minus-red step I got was -1.6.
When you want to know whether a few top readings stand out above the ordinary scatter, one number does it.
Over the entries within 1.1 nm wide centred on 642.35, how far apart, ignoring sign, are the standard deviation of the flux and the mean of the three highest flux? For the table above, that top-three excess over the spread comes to 10.7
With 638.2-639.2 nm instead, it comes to 8.1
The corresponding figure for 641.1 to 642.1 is 10.9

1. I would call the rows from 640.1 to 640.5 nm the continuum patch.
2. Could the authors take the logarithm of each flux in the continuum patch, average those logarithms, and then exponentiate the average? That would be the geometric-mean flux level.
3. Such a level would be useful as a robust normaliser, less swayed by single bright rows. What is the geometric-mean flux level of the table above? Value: 10.0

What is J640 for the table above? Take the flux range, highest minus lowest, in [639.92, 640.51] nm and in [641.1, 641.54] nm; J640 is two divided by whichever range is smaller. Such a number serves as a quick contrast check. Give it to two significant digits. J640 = 3.8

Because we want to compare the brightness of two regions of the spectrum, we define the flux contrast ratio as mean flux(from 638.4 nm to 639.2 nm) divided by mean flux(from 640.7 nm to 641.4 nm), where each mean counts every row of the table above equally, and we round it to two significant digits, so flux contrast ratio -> 0.74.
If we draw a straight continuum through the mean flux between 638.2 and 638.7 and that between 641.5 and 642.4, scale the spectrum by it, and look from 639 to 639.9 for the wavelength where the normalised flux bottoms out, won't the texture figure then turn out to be 639.109 nm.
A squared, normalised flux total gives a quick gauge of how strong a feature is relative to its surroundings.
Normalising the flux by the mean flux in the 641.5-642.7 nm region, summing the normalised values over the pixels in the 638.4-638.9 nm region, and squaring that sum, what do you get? 5.6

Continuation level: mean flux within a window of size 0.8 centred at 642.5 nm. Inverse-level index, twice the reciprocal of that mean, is 0.187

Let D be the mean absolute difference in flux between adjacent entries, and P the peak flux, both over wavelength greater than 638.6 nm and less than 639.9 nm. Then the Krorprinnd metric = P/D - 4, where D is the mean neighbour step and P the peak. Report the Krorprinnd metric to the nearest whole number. 18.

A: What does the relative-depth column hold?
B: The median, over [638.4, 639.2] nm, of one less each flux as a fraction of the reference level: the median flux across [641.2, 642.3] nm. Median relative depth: 0.247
